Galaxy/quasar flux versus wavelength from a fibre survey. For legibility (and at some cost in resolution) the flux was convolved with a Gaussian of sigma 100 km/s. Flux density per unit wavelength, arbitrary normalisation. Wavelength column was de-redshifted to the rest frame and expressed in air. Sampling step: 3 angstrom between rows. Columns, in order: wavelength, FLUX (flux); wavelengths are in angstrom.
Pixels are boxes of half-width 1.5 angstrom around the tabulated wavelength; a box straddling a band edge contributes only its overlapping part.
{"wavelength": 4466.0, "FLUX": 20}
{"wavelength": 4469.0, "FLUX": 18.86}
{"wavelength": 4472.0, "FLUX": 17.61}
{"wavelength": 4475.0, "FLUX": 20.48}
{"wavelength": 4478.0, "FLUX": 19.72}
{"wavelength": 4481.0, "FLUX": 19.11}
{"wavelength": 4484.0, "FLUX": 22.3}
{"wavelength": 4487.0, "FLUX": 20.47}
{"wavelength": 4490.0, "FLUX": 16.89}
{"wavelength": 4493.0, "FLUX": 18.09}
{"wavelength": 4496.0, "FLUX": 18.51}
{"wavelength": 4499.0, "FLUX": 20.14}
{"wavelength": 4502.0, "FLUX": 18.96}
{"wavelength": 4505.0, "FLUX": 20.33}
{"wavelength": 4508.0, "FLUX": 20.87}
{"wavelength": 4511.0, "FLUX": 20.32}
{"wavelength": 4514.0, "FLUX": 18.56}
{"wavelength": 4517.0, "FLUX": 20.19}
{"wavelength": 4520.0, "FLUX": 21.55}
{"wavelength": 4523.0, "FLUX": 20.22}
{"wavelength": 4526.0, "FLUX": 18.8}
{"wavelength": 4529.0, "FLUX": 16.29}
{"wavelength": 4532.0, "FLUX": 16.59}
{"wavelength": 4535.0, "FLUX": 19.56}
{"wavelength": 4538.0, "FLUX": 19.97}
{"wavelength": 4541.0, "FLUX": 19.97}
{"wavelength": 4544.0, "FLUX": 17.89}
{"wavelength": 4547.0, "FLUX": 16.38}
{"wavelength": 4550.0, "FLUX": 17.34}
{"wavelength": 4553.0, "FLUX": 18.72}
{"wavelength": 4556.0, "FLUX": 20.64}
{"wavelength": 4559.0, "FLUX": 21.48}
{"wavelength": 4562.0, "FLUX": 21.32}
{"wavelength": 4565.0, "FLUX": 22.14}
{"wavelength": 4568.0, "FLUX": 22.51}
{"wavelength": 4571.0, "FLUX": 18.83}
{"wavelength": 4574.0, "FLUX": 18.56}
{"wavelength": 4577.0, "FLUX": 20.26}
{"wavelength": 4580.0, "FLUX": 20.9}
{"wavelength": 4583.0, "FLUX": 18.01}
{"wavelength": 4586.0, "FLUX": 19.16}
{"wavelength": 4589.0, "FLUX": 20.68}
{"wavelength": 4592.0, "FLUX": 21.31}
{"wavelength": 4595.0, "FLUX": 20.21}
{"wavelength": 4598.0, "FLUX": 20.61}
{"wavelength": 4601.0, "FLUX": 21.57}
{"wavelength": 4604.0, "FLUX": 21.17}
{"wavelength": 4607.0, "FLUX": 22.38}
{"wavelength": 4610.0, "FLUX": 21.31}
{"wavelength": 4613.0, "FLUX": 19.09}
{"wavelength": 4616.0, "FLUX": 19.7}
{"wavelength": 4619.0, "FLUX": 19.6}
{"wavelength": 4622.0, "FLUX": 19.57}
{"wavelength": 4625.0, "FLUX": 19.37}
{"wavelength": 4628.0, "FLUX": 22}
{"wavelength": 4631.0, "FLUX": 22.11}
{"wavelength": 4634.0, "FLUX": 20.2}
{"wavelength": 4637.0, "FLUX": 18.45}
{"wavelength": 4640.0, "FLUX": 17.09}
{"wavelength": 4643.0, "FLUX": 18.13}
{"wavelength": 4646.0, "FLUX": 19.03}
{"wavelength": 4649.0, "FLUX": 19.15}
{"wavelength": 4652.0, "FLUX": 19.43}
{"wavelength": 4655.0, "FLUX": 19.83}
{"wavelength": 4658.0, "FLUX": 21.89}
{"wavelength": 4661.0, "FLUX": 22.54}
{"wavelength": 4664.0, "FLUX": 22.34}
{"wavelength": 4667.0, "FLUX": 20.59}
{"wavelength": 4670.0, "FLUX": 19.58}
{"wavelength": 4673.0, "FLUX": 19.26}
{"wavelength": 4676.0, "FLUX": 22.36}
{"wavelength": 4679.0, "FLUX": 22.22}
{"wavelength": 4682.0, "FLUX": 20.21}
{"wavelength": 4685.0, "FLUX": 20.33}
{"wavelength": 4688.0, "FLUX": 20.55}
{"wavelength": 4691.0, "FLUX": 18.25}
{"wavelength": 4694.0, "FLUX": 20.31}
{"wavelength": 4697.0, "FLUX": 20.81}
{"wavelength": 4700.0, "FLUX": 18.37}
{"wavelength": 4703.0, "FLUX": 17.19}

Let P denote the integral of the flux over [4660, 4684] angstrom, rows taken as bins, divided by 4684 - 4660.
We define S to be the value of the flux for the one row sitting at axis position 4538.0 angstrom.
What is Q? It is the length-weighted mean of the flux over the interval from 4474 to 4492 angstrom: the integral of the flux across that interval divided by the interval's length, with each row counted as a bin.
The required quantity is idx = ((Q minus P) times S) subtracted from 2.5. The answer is 29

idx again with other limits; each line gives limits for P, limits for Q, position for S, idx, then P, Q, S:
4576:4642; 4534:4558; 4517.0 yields 30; 20.2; 18.8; 20.19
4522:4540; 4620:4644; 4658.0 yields -21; 18.6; 19.6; 21.89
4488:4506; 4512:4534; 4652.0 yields 0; 18.8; 18.9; 19.43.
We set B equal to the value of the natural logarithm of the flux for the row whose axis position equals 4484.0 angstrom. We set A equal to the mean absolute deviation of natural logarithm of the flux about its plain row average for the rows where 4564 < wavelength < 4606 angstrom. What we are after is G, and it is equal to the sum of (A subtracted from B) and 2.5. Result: 5.55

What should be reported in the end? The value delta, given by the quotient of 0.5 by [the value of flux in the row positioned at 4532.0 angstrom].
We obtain 0.0301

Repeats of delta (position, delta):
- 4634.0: 0.0248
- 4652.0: 0.0257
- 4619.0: 0.0255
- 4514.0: 0.0269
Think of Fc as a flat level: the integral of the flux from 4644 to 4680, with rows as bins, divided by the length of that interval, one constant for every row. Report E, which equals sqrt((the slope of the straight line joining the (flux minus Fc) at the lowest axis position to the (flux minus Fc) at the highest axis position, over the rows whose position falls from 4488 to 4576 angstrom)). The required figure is 0.14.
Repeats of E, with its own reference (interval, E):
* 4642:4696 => 0.21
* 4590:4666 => 0.12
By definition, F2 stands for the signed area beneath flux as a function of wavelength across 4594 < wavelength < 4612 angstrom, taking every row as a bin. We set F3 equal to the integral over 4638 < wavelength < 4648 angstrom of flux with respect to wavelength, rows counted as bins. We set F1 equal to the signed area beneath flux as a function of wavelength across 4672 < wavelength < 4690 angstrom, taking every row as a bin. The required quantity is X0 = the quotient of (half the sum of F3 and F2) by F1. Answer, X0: 0.8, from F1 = 374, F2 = 381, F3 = 182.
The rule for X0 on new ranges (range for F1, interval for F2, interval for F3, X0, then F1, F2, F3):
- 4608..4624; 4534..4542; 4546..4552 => 0.4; 319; 159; 102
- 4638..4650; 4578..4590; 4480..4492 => 1.1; 220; 236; 236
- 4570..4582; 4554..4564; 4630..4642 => 0.9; 235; 211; 232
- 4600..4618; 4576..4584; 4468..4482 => 0.6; 375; 158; 268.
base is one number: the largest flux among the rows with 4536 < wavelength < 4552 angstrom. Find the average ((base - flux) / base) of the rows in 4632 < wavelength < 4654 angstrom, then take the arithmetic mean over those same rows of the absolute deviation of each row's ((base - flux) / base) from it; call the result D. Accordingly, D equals 0.038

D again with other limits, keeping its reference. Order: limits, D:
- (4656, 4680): 0.058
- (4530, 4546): 0.062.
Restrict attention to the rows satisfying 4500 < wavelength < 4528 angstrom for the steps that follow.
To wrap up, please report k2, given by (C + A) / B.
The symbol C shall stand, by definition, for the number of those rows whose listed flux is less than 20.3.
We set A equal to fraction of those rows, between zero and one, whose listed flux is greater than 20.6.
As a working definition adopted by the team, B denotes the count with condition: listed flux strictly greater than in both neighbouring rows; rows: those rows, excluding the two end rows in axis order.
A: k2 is 2.6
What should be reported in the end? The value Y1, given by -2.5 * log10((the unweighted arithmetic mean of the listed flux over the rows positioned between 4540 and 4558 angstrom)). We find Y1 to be -3.17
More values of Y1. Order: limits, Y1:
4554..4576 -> -3.29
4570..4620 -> -3.26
